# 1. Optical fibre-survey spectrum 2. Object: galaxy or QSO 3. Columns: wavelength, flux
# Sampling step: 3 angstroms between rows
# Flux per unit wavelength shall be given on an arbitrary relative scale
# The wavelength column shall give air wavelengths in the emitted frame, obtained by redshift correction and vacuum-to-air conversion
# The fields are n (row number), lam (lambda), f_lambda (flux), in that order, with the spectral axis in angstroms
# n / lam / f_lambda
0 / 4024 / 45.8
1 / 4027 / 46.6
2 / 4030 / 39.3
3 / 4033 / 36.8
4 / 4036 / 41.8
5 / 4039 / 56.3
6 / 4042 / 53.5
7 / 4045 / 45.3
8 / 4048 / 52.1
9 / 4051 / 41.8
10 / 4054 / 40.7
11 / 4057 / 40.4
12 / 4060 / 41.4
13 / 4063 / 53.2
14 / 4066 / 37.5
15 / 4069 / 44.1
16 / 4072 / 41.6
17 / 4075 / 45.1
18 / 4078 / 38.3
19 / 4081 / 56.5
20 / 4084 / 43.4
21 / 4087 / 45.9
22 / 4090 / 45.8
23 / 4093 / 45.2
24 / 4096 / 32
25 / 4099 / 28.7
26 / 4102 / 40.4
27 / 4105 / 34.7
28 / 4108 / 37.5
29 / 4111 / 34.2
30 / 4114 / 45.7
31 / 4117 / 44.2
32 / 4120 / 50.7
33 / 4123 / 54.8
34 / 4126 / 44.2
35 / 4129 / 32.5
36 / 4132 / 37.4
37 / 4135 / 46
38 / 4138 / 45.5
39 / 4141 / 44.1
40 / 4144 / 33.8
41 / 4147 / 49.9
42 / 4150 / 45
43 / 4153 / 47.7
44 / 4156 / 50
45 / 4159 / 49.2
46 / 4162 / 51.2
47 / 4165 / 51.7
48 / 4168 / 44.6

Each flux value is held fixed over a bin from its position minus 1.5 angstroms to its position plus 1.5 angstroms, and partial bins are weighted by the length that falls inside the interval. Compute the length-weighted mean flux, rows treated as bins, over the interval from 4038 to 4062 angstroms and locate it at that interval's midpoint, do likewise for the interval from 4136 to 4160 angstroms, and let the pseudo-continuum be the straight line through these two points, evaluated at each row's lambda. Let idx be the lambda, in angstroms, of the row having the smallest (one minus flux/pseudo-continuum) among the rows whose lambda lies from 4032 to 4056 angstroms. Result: 4039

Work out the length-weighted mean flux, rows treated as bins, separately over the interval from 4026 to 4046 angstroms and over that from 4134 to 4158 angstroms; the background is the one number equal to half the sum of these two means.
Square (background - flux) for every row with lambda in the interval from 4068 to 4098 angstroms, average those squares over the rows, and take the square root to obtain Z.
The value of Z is 6.14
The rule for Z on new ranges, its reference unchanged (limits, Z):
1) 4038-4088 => 6.05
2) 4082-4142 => 7.60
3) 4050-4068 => 5.80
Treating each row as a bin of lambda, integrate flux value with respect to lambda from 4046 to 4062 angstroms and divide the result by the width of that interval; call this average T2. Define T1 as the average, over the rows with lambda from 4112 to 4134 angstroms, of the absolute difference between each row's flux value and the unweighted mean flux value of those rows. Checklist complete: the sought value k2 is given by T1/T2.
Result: 0.12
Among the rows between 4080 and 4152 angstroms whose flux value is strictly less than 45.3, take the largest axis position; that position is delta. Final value 4150 angstroms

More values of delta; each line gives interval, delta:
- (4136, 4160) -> 4150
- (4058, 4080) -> 4078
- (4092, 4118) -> 4117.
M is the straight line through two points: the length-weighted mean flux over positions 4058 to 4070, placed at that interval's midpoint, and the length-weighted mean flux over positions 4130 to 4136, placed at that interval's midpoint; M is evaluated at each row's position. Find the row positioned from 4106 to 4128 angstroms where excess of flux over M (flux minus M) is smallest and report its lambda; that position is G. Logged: 4111 angstroms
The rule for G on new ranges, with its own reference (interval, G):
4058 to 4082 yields 4066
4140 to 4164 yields 4144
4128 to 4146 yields 4129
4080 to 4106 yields 4099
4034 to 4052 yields 4036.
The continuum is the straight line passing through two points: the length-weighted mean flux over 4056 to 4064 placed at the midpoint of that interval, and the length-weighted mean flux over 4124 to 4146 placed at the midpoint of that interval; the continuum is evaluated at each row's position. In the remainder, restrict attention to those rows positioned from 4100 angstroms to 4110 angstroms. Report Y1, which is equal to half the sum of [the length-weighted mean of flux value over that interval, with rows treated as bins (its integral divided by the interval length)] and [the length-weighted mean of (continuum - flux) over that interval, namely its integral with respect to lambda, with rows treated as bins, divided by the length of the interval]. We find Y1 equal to 21.3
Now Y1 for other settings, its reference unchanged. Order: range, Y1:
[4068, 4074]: 22.1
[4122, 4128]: 20.8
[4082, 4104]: 21.6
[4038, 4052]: 22.8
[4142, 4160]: 20.1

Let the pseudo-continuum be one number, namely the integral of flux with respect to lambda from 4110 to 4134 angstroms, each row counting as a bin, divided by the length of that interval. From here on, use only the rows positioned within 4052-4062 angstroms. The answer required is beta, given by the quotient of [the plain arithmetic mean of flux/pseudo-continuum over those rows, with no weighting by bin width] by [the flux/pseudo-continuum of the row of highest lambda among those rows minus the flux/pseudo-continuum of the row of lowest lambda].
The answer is 58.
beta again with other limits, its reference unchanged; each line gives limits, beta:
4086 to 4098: -3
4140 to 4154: 12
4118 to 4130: -3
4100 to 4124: 3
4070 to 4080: -13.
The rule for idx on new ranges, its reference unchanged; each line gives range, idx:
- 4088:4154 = 4123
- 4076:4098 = 4081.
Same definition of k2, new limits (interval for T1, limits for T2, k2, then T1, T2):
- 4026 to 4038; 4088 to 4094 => 0.07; 3.1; 45.6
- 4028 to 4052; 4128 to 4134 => 0.17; 6.1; 36.1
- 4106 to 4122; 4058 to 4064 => 0.11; 5.3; 46.2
